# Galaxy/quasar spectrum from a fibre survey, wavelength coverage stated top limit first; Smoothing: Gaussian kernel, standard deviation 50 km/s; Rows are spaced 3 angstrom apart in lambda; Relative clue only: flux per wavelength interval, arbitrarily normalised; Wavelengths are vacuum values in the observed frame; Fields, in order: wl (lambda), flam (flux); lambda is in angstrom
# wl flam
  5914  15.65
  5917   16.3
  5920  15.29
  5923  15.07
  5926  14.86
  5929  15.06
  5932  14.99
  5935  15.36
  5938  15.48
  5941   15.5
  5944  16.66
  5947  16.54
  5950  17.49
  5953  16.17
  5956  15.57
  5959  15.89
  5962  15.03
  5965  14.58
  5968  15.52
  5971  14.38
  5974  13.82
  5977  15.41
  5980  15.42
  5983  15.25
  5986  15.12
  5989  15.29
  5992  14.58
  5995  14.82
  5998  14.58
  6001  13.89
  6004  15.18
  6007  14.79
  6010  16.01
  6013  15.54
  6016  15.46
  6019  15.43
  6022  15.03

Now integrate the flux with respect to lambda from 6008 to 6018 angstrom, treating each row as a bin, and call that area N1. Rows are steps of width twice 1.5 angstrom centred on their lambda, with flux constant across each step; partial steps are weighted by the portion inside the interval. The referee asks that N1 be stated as 156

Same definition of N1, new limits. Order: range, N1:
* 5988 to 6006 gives 265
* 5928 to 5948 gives 313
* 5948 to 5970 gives 346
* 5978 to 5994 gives 242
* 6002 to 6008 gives 89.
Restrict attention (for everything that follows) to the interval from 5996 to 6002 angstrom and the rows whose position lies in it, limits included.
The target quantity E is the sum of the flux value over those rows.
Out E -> 28.5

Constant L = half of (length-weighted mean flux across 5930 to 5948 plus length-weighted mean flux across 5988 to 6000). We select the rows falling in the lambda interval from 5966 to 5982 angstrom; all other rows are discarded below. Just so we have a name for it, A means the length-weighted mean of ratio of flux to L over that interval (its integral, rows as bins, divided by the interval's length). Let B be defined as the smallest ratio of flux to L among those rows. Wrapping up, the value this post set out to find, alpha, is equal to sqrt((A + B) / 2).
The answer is 0.97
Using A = 0.98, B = 0.91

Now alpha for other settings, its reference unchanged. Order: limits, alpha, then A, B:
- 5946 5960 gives 1.02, 1.07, 1.02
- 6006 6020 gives 1.00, 1.02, 0.97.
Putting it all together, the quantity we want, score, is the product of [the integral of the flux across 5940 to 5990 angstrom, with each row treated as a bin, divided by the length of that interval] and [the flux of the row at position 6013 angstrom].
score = 241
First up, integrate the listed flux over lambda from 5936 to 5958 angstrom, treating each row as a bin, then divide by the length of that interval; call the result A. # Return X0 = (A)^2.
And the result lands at 262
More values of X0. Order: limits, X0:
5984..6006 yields 219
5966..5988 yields 225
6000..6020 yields 231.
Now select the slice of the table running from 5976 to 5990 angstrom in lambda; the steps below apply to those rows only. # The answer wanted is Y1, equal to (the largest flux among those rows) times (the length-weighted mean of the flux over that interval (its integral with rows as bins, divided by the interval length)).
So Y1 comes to 236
